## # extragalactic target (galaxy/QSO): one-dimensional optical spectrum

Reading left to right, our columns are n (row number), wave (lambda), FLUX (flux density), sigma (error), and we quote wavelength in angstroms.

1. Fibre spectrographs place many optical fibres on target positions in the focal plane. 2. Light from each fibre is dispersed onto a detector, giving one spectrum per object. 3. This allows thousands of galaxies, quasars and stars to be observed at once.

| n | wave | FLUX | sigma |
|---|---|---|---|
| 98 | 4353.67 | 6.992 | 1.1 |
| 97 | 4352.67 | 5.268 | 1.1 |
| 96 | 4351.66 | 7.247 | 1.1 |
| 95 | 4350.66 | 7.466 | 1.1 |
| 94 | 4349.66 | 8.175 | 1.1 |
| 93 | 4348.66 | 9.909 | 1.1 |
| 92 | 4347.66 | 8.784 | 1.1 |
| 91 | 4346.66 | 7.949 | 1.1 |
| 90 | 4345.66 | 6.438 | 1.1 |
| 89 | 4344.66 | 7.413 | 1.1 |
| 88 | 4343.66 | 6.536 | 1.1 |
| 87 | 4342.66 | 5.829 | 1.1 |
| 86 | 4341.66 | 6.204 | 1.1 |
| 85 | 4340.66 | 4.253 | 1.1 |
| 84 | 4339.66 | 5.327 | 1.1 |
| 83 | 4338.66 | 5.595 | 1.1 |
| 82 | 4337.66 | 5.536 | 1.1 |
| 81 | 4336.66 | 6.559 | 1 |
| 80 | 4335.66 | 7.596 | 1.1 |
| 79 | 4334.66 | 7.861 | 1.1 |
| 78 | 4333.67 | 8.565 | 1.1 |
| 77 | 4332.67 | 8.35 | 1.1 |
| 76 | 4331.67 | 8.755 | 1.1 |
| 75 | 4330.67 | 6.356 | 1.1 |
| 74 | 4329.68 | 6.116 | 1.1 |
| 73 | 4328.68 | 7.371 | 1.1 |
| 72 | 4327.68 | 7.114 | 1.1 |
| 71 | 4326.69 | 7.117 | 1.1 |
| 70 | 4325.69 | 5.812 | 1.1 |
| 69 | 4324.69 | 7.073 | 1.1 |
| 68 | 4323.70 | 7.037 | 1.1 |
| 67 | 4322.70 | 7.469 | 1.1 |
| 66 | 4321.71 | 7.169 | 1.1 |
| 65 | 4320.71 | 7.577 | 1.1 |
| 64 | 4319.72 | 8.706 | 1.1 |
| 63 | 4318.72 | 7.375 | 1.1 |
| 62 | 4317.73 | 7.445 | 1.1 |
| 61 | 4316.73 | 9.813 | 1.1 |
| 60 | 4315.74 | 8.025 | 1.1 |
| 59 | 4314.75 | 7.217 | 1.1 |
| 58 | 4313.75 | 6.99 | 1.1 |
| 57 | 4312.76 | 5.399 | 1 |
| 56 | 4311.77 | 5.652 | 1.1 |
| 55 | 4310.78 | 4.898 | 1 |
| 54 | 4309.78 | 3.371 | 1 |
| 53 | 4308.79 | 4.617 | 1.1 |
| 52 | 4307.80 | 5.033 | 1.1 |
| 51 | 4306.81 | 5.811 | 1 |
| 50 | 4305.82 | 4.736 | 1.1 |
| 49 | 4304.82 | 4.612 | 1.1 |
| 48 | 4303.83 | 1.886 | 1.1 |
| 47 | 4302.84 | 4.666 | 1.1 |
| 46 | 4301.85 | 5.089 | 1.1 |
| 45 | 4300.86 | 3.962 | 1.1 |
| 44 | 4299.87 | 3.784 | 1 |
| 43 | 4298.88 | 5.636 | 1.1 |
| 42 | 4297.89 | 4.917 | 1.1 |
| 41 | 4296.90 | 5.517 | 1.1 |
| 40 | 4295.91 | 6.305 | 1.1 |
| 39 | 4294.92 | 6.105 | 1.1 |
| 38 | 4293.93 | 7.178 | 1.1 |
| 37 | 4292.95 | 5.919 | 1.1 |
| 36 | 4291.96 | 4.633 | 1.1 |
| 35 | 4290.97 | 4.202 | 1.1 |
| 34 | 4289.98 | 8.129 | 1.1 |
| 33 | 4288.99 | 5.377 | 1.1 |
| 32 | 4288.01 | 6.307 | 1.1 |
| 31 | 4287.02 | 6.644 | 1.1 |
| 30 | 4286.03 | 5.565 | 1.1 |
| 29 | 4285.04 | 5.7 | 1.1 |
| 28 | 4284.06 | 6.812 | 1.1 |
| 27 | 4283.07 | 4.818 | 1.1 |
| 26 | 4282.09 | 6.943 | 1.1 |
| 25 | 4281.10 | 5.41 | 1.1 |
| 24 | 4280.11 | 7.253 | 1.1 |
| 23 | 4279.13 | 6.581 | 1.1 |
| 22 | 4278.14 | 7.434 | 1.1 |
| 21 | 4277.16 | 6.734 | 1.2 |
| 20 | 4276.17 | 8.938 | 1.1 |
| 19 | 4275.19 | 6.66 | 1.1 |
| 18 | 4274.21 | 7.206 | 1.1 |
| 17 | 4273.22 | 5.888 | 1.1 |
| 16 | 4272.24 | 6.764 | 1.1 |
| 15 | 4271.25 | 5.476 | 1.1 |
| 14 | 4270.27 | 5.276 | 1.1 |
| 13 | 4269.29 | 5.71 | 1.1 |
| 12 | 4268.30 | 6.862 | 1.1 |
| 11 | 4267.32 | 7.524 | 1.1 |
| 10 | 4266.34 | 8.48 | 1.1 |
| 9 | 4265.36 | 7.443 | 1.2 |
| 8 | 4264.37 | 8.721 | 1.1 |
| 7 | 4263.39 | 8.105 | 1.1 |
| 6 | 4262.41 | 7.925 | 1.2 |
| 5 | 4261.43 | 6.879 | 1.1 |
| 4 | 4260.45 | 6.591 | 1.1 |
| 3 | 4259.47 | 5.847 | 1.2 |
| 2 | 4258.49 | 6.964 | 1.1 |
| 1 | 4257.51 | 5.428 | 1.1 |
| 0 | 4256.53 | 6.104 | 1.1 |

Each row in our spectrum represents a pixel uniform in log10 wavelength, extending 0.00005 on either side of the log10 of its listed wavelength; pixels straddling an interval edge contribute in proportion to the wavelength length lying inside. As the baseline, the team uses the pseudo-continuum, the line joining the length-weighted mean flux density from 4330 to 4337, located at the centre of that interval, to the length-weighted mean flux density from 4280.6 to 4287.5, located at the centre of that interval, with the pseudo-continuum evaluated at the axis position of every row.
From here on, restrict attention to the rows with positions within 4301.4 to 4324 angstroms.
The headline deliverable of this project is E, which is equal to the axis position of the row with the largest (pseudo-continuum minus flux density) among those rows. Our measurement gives 4303.83 angstroms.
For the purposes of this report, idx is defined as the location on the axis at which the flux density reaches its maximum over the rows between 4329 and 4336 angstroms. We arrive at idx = 4331.67 angstroms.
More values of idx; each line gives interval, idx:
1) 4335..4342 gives 4335.66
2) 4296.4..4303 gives 4298.88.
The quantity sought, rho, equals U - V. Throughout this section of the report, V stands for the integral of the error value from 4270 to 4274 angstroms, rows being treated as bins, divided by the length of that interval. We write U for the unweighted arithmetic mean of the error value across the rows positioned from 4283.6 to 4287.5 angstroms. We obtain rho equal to 0.001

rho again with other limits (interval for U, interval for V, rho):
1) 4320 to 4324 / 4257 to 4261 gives -0.025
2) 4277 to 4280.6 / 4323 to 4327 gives 0.027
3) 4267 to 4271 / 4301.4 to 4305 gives -0.001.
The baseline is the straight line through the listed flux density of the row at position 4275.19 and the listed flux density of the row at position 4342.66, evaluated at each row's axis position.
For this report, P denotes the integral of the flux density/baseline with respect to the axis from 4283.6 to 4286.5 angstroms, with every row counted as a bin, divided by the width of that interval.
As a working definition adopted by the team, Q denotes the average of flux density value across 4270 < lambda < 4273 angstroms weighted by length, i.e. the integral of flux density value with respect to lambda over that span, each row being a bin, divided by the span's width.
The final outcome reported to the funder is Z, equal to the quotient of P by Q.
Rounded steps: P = 0.92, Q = 5.9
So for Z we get 0.157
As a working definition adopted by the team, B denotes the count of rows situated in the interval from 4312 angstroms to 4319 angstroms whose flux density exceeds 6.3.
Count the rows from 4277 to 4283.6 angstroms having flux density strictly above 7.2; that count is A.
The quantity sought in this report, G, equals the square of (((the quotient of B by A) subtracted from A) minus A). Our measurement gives 9.0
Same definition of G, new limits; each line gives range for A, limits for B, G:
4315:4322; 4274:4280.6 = 1.4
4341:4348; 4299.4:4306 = 0.0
